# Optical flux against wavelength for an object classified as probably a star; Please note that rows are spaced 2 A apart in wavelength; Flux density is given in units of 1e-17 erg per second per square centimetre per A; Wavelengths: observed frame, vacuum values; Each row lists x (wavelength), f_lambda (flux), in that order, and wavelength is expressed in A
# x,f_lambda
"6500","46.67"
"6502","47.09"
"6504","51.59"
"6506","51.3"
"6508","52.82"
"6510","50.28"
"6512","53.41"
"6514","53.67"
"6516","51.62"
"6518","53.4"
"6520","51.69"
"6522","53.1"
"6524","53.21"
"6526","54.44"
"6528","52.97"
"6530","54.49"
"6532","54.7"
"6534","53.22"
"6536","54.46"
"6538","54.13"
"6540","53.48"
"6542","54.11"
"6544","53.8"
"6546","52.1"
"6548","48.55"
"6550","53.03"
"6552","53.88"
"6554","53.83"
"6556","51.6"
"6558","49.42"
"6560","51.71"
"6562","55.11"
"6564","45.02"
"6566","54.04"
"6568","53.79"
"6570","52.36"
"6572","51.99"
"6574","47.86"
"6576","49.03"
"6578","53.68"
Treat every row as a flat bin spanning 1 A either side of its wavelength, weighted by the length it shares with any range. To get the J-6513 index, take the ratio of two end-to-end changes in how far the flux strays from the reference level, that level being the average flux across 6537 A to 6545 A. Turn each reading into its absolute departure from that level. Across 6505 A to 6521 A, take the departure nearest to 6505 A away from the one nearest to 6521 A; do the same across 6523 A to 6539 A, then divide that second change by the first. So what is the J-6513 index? 1.1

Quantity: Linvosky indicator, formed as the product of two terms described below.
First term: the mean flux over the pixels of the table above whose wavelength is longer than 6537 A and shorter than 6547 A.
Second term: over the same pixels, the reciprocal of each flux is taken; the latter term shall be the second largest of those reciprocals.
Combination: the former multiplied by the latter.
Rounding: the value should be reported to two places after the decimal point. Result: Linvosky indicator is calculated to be 1.00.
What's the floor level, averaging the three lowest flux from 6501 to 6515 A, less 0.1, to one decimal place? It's 49.5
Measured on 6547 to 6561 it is 49.8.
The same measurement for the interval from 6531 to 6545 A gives 53.4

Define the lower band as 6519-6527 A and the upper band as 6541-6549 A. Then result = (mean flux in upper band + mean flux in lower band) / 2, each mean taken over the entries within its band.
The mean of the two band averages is 52.6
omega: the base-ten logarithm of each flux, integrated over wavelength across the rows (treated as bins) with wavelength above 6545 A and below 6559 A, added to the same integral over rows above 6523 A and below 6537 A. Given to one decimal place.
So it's 48.2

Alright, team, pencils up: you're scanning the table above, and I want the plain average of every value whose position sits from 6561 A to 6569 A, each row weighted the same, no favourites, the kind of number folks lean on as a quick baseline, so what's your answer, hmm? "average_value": 52.0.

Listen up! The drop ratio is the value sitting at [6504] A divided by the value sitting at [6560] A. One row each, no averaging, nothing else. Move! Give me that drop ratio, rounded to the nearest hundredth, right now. 1.00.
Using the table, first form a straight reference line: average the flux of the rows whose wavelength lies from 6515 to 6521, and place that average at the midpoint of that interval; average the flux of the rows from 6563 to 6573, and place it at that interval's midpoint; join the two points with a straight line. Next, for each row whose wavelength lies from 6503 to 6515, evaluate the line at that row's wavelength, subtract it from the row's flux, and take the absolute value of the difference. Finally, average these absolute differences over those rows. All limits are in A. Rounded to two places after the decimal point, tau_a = 1.16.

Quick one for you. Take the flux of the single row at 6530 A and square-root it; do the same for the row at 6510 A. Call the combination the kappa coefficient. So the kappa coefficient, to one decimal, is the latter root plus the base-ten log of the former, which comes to 8.0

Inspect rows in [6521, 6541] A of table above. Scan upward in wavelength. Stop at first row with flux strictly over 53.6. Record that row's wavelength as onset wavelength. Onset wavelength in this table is 6526 A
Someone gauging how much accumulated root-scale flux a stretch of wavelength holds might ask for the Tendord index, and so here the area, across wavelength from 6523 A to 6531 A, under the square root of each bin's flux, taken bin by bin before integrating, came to 59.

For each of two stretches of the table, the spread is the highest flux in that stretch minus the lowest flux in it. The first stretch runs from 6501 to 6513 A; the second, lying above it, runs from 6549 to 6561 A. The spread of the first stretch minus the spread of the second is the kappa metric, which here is 2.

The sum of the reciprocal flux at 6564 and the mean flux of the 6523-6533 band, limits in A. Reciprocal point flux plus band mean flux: 54.0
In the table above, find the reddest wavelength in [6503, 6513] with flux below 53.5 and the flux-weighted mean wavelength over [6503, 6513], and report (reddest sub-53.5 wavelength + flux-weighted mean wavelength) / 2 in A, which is 6510.0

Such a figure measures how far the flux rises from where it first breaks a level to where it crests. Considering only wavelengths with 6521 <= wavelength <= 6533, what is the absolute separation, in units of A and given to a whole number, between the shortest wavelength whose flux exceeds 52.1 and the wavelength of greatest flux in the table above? 10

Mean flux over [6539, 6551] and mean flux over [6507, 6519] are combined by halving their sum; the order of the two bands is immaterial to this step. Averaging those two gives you 52.5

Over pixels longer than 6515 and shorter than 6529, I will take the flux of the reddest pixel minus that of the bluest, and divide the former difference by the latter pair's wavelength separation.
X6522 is 0.11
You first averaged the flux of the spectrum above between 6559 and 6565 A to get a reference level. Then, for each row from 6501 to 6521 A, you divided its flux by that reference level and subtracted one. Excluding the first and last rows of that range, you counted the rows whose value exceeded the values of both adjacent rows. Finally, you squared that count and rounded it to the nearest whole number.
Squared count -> 16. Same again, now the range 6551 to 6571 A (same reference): 4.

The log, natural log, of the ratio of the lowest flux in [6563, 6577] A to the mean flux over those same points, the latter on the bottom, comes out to -0.12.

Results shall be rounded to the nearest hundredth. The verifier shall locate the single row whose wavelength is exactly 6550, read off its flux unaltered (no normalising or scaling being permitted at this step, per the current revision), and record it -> 53.03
